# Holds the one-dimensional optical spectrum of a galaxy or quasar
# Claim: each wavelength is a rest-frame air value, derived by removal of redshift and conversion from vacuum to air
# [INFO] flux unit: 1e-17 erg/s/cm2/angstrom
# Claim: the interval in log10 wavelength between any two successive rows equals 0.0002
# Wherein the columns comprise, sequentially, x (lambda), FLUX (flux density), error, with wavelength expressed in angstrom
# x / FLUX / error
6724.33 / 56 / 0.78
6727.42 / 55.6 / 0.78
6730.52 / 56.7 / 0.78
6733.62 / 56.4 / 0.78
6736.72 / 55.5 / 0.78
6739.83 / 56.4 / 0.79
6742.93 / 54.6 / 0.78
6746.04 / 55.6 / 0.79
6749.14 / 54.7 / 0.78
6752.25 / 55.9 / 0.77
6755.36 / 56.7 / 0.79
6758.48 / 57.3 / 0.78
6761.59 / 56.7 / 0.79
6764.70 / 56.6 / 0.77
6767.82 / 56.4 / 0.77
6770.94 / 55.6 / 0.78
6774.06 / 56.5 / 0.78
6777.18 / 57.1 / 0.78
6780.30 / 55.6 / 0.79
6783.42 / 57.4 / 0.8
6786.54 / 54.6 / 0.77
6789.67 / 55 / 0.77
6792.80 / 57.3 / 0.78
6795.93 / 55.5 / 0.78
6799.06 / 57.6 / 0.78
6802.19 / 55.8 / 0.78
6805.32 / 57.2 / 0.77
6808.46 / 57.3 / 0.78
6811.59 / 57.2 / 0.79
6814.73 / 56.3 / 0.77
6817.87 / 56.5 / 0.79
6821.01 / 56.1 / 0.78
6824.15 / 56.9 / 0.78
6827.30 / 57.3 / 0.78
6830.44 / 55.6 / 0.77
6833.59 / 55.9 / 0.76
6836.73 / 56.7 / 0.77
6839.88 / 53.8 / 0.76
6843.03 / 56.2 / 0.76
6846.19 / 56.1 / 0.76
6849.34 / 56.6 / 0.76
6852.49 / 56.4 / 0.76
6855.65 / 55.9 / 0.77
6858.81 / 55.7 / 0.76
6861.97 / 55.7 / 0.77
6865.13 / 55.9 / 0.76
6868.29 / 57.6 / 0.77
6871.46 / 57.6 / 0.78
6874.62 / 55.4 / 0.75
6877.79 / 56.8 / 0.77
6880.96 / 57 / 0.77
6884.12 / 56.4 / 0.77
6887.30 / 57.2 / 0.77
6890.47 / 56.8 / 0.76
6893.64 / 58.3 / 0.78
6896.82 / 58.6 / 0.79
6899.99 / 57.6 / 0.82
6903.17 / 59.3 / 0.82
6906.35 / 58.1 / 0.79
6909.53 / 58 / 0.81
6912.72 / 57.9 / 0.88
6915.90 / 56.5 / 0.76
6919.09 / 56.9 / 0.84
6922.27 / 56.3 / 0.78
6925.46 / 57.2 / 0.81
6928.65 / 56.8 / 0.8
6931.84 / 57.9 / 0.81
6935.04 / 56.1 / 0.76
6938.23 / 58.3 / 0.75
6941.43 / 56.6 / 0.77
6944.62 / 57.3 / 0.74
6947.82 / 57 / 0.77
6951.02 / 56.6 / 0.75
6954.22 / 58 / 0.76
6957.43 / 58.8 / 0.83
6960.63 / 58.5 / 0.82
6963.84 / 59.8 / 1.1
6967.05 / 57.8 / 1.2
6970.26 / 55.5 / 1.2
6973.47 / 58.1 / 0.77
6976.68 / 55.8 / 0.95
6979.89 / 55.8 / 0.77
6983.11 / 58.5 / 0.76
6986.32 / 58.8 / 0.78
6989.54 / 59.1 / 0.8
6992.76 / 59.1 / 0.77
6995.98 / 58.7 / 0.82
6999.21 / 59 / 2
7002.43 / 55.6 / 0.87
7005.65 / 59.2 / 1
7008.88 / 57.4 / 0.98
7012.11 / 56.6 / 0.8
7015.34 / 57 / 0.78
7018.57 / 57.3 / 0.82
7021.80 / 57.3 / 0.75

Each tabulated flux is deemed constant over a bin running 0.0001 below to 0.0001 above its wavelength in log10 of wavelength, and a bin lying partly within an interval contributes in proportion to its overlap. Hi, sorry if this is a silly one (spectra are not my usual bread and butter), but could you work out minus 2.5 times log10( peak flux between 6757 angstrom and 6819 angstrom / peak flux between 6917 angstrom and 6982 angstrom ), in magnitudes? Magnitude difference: 0.041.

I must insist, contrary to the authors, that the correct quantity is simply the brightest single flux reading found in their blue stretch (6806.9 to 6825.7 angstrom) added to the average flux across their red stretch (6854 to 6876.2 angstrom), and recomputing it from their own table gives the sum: 114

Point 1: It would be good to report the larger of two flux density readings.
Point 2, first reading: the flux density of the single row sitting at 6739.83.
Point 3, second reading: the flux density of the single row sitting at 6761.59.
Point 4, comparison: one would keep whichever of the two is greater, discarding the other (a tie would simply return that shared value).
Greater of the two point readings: 56.7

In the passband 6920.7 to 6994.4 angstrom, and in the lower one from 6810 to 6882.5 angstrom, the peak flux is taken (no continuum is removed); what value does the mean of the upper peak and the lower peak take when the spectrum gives 58.7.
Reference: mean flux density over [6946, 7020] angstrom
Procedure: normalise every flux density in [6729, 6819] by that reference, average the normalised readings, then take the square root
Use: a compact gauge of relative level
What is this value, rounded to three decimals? 0.987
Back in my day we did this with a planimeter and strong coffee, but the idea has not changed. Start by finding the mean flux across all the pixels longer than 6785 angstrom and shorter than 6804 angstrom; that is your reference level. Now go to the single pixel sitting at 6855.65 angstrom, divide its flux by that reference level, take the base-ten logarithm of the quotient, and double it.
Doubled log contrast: -0.001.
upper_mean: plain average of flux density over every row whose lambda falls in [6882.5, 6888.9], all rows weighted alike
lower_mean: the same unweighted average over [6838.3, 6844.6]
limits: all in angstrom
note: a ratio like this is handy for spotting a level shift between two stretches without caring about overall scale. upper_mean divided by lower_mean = 1.033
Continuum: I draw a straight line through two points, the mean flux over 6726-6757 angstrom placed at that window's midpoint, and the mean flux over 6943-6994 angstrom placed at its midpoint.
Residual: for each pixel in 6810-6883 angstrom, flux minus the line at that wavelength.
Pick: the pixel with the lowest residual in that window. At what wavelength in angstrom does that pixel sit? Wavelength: 6839.88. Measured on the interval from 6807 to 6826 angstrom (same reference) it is 6821.01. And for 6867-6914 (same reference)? 6874.62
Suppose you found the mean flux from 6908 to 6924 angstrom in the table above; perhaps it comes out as 57.1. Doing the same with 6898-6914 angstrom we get 58.2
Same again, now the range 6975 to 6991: 57.6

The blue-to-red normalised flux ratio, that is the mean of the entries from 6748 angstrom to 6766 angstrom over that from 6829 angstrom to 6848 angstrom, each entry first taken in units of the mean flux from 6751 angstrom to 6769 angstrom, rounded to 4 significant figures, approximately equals 1.011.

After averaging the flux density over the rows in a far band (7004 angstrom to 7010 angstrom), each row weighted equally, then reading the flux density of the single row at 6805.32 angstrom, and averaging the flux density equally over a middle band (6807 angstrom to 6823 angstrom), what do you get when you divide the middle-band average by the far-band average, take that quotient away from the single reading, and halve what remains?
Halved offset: 28.1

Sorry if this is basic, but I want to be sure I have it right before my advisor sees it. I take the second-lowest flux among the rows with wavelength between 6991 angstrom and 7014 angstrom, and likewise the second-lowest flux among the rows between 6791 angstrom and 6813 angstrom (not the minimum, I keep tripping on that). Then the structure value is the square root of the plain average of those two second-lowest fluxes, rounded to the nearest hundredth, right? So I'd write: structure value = 7.50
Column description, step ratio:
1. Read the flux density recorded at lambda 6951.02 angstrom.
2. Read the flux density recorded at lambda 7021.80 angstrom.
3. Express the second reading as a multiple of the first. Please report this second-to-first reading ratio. 1.01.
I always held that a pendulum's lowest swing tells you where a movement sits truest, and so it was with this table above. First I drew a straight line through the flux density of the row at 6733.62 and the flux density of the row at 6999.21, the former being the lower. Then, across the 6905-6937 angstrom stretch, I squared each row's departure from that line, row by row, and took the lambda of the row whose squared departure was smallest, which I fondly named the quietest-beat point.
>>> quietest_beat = 6906.35 angstrom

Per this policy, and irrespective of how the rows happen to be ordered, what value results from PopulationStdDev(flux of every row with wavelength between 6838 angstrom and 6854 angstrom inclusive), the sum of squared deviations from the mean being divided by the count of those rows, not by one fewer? 1.0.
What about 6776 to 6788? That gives 1.1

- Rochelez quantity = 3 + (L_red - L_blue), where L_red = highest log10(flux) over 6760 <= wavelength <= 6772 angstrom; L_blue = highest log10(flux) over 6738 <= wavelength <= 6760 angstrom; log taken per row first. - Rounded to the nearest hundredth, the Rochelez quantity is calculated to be 3.00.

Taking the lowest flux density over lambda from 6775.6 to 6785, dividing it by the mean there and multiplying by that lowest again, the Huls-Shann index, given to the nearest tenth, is 54.5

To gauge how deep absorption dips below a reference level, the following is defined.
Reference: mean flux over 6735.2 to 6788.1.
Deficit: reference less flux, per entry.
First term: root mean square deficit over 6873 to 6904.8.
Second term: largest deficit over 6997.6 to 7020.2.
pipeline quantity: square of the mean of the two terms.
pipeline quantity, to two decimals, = 1.15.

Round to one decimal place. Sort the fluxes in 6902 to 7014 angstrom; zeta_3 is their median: 57.9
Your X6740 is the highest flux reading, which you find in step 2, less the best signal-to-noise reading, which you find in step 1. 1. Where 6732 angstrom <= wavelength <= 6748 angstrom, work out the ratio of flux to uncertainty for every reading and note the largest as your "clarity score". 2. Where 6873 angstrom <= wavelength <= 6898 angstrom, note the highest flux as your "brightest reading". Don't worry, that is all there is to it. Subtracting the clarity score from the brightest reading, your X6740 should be -13.7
